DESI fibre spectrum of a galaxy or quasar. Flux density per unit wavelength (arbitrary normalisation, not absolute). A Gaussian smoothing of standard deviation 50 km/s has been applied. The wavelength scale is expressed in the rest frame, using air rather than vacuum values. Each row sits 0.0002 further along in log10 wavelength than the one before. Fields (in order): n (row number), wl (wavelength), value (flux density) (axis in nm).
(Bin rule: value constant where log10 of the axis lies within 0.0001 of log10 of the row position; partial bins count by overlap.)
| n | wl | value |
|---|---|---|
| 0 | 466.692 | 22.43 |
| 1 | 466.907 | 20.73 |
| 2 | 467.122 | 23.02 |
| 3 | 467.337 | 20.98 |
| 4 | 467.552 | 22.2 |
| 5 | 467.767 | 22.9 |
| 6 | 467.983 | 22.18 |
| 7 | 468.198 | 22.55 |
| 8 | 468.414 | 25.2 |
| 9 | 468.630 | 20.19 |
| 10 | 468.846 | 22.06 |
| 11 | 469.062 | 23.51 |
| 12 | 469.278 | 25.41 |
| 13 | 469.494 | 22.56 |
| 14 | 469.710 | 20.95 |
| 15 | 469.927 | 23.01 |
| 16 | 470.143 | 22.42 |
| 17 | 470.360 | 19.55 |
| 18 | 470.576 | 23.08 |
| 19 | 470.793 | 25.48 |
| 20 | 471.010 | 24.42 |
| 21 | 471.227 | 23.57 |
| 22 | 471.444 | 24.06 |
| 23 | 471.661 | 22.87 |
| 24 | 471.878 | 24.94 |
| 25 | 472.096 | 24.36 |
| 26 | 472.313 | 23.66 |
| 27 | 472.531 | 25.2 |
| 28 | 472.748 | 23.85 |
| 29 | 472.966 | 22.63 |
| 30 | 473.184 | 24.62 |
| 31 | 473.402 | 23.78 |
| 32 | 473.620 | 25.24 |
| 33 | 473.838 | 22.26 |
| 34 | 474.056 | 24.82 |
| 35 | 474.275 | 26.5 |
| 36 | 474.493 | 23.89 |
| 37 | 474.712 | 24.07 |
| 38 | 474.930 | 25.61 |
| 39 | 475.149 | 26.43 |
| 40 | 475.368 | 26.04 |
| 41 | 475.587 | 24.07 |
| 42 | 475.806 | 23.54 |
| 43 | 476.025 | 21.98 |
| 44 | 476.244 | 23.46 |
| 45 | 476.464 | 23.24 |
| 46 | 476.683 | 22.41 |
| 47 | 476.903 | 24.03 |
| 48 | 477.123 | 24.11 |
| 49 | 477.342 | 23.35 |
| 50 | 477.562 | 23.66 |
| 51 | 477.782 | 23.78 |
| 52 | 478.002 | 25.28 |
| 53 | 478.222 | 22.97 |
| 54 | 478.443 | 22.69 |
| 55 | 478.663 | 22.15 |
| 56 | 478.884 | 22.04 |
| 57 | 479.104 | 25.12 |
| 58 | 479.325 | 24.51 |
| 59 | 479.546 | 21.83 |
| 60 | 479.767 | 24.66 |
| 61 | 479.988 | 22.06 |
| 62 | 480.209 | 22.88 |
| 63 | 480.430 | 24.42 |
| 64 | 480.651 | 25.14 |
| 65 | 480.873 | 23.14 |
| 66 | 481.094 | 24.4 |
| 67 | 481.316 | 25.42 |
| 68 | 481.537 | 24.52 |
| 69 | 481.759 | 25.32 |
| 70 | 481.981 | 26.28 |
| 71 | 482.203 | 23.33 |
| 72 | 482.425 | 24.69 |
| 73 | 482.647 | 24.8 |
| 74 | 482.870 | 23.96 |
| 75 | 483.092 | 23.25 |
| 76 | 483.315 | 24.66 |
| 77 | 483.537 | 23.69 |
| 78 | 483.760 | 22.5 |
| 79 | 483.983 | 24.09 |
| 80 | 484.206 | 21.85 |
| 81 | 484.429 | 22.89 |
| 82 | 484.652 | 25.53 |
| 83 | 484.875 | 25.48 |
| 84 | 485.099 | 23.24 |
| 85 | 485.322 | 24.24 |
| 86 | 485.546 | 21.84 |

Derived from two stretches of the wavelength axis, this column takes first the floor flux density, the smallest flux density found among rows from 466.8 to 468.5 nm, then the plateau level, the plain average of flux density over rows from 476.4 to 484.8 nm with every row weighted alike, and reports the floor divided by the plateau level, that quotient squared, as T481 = 0.76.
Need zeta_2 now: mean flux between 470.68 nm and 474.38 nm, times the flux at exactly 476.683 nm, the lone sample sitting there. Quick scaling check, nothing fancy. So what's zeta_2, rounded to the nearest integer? 543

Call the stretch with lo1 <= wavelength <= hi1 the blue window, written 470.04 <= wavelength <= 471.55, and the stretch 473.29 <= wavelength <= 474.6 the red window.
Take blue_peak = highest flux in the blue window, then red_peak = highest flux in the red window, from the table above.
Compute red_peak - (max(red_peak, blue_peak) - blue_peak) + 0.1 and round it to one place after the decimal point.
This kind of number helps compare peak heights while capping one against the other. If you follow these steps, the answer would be 25.6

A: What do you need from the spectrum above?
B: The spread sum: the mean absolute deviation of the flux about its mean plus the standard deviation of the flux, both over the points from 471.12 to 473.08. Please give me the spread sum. 1.5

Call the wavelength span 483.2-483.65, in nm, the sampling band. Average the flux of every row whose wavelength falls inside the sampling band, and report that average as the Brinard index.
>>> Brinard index 24.2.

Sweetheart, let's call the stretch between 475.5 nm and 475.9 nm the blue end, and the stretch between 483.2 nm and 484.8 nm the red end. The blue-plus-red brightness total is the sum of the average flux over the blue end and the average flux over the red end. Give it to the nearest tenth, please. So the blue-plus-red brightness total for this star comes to 47.4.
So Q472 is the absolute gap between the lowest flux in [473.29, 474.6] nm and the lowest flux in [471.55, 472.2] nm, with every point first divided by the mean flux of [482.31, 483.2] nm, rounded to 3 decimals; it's 0.025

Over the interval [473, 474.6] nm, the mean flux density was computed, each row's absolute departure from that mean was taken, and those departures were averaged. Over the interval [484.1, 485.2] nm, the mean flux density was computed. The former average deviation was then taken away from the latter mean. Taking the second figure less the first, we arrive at 22.8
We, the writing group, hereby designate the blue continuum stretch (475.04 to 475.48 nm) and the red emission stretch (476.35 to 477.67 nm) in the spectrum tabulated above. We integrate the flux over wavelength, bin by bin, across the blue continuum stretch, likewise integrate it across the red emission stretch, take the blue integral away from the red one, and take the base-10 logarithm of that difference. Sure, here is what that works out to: 1.3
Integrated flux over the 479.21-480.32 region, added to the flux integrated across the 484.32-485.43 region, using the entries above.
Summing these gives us 52.7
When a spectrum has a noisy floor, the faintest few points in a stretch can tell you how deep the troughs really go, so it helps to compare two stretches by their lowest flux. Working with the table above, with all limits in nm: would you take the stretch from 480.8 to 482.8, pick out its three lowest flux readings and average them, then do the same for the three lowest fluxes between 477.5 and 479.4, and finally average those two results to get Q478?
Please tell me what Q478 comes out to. 23.0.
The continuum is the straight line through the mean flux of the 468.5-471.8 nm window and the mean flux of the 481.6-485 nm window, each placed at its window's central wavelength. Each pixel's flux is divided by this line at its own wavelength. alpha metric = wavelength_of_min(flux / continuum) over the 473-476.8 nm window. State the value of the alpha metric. 476.025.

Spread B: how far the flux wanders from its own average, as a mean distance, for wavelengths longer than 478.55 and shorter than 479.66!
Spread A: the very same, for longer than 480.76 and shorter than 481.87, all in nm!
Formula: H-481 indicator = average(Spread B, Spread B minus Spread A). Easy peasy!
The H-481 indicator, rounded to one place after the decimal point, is 1.0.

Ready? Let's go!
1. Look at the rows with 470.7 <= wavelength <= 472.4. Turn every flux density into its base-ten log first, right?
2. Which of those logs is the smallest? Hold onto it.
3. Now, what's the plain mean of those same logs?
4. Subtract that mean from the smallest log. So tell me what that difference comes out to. -0.024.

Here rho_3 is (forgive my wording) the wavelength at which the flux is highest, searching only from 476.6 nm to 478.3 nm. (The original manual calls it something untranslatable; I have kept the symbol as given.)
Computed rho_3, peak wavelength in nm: 478.002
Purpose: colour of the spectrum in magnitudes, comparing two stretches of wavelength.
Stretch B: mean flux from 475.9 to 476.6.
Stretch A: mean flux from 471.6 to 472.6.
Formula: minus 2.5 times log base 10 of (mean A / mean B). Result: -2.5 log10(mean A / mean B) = -0.06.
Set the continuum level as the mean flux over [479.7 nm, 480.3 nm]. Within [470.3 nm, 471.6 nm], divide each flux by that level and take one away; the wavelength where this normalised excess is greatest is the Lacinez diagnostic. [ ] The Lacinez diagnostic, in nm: 470.793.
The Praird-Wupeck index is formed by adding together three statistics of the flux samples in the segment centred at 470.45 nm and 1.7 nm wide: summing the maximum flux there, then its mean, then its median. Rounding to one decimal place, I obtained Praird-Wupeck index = 71.3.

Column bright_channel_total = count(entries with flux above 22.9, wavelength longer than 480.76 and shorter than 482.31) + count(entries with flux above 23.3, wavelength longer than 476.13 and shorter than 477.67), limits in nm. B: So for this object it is 12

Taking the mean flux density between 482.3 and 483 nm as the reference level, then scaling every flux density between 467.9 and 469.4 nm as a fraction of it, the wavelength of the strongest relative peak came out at 469.278 nm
